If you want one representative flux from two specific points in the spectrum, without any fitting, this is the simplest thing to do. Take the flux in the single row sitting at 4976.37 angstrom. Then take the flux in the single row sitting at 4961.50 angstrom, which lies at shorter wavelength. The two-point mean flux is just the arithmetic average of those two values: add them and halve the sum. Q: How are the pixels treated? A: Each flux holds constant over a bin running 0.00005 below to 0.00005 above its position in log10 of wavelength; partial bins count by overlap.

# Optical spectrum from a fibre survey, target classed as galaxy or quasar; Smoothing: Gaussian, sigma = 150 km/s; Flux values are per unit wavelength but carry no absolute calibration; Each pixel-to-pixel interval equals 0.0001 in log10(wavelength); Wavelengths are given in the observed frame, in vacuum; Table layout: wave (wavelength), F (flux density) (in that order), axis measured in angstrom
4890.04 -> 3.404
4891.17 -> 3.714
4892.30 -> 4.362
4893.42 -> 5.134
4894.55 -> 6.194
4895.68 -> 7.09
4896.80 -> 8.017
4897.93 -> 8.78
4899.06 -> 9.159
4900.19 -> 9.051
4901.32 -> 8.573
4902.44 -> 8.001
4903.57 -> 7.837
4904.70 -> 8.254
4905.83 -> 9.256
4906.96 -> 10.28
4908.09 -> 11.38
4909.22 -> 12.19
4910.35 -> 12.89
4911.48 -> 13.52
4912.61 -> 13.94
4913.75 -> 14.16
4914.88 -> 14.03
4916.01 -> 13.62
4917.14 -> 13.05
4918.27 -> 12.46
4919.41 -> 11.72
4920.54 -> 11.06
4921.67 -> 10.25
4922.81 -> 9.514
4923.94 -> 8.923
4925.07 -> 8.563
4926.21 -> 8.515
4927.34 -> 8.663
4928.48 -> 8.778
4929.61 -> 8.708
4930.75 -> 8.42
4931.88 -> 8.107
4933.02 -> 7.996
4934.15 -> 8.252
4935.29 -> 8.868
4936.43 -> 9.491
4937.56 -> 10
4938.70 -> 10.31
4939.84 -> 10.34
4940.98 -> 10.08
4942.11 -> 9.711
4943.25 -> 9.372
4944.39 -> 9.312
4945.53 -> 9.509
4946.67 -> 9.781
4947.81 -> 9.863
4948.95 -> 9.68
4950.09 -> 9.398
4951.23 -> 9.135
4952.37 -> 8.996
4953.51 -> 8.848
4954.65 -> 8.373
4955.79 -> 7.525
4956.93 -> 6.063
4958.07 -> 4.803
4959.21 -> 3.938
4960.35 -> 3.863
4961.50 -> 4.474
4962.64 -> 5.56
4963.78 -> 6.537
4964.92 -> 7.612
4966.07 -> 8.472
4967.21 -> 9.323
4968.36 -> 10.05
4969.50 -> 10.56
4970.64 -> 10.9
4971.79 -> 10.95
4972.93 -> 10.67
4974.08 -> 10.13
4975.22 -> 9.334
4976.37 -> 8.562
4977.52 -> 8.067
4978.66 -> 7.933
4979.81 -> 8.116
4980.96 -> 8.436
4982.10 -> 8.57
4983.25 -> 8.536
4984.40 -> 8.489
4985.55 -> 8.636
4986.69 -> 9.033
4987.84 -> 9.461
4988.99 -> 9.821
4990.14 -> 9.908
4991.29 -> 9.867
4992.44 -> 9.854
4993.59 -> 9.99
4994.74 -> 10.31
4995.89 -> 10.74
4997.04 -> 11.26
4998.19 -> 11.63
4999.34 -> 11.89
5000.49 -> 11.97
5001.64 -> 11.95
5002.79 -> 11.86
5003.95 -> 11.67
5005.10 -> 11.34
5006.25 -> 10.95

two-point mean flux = 6.5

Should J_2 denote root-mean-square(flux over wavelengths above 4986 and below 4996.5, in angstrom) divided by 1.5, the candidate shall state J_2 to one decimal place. 6.6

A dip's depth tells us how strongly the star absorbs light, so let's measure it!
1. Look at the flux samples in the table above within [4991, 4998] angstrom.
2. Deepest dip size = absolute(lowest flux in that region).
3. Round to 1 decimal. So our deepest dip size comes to 9.9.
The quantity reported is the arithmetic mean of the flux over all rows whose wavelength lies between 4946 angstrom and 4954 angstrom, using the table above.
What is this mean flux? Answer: 9.4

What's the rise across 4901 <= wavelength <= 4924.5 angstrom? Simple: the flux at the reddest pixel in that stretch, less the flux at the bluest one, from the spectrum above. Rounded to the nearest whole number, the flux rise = 0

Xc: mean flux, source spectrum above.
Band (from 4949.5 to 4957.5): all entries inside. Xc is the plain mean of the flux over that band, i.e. 8.3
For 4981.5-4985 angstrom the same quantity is 8.5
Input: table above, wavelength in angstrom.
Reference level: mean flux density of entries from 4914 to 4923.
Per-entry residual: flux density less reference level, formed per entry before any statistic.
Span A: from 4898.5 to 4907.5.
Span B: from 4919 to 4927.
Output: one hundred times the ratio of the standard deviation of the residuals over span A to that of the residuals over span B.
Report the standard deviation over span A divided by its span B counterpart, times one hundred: 64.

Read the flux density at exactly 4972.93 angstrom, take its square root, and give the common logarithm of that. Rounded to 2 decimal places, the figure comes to 0.51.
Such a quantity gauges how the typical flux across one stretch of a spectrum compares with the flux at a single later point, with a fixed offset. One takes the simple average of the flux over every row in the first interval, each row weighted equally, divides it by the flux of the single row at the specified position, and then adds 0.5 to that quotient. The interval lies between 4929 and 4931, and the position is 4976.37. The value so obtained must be 1.50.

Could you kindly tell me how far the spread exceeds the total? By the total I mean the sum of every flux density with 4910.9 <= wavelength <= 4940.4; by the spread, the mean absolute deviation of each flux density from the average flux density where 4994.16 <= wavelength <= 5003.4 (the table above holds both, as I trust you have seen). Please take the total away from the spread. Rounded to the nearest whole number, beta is -271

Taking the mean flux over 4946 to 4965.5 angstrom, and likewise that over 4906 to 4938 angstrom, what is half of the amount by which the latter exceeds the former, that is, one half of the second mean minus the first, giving 1.6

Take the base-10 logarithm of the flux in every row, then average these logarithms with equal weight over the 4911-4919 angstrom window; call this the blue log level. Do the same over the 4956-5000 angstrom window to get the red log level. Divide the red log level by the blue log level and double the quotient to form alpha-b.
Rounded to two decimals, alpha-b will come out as 1.64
